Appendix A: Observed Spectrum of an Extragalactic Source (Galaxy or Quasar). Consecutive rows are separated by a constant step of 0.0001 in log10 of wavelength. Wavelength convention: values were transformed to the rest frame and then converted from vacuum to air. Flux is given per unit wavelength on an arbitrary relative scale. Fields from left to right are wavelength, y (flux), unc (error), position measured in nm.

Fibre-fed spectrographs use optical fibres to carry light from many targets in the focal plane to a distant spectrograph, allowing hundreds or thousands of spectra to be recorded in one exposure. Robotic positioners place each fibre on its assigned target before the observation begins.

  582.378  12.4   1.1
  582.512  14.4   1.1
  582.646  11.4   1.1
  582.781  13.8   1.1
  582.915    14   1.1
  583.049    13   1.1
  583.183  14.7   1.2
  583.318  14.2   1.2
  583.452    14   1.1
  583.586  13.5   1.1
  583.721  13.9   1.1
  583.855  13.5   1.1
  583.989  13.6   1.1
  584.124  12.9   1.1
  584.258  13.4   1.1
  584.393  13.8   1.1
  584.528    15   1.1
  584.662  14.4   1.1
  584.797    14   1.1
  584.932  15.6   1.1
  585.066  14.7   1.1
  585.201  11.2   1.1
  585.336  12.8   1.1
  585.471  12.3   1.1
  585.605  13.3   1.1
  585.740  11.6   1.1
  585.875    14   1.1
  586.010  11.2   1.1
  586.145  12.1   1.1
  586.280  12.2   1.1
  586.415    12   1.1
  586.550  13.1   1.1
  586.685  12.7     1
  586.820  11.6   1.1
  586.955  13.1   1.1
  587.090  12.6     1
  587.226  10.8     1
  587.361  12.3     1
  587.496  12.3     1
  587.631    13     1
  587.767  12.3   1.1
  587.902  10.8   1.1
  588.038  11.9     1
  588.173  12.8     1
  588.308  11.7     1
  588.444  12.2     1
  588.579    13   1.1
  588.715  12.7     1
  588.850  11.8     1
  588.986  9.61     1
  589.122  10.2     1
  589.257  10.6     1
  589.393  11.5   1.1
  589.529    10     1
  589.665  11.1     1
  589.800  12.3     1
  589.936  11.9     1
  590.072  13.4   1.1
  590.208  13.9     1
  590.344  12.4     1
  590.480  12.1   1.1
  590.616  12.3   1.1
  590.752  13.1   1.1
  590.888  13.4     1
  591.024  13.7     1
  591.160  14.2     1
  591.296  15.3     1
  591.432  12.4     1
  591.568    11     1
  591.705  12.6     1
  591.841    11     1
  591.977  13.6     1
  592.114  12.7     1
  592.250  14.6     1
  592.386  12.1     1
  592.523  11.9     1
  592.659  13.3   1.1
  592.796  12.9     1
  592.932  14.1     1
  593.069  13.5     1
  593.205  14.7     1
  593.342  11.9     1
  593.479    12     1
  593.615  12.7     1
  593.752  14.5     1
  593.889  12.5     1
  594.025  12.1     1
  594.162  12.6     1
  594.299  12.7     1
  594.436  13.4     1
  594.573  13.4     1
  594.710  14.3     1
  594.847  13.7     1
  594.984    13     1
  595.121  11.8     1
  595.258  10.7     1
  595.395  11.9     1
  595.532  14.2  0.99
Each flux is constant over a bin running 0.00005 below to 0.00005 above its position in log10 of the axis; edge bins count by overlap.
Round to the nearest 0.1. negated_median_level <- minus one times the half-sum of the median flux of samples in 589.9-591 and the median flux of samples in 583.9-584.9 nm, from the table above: -13.3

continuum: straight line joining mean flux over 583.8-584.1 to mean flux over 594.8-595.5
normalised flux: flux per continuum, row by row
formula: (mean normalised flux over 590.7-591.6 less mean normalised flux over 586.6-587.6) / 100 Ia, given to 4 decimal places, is 0.0012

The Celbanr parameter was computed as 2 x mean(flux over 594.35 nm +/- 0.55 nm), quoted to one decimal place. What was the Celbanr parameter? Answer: 26.2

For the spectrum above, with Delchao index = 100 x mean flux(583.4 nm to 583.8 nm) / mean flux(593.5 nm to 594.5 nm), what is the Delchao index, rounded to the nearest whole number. 107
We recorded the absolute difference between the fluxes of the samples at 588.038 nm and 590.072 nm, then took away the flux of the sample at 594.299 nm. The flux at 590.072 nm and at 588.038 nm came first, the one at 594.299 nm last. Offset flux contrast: -11.2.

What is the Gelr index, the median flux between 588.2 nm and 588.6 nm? 12.2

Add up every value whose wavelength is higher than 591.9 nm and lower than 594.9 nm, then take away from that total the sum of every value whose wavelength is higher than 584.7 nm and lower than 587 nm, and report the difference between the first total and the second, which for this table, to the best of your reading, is 72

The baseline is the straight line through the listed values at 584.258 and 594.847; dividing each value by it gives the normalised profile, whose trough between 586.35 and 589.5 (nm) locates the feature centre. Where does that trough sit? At 588.986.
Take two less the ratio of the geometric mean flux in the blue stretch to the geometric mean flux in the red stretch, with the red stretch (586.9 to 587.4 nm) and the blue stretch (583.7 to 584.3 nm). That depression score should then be 0.89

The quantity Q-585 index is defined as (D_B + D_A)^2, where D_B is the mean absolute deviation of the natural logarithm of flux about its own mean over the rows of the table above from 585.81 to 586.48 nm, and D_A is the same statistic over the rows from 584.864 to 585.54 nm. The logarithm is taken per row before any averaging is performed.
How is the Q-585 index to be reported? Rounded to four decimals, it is 0.0260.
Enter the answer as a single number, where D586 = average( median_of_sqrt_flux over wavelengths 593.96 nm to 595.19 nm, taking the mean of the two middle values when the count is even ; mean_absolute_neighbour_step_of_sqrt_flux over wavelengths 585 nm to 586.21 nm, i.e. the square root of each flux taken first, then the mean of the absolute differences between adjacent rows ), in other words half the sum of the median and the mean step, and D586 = 1.93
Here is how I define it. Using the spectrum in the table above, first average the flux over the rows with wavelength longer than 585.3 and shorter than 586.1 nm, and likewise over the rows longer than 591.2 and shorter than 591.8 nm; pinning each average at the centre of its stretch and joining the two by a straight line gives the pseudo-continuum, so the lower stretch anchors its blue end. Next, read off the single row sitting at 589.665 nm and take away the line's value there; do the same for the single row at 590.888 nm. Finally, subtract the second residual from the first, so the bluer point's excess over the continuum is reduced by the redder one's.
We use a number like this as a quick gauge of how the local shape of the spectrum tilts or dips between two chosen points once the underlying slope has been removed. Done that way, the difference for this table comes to -2.2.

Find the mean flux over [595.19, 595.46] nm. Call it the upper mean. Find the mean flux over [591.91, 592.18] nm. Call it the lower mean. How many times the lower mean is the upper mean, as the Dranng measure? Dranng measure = 0.86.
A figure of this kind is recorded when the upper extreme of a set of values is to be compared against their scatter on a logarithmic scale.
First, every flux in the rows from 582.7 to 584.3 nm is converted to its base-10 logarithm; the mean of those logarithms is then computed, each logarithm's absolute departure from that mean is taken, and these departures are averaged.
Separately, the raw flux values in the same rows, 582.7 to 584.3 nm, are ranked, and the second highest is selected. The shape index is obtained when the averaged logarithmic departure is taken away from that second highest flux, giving 14.2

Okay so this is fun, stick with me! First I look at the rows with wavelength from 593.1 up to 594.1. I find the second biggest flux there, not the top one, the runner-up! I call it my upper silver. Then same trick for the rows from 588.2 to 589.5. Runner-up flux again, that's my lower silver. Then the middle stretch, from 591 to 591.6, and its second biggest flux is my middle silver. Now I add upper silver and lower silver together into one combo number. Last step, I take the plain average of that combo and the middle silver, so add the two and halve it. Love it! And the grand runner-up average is 20.7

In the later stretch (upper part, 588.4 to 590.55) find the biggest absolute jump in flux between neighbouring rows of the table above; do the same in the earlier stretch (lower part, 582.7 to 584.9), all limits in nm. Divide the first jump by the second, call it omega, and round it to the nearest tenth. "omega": 1.3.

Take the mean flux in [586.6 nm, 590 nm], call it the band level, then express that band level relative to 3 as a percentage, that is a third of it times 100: 393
